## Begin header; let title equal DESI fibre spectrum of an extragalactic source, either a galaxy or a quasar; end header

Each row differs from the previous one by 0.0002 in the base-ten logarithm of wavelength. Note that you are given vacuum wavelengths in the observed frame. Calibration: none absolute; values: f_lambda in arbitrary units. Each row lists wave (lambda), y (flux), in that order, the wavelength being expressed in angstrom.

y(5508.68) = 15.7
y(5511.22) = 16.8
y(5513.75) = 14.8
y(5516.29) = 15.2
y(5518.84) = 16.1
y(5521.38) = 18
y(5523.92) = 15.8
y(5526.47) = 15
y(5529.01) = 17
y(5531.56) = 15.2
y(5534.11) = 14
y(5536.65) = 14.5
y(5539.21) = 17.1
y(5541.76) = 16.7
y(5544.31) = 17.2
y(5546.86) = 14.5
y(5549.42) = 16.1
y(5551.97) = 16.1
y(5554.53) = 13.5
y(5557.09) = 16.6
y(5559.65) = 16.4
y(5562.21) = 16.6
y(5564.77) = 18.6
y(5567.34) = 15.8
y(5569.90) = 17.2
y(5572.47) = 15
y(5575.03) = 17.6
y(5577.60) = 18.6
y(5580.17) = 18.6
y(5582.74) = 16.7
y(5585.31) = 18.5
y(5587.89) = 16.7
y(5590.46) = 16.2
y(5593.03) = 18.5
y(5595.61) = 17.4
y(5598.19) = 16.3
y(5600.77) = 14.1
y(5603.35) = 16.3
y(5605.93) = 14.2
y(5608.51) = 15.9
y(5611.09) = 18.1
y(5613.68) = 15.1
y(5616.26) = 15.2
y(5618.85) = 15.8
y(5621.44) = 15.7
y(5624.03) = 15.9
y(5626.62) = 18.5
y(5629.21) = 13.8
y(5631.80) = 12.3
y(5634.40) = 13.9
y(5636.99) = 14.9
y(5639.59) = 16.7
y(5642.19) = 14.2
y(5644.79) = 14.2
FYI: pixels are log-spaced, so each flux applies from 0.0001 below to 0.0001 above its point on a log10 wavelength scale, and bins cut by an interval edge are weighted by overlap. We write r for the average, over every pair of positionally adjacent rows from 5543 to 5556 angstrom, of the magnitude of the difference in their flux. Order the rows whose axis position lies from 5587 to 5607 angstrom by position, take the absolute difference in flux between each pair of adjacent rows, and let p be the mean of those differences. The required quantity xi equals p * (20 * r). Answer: 57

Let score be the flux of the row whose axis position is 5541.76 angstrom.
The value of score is 16.7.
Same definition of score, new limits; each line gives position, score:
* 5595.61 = 17.4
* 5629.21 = 13.8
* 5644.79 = 14.2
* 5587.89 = 16.7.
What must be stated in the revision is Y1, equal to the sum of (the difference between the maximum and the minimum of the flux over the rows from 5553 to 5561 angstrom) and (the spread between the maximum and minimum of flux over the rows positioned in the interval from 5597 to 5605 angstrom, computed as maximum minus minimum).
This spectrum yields 5.3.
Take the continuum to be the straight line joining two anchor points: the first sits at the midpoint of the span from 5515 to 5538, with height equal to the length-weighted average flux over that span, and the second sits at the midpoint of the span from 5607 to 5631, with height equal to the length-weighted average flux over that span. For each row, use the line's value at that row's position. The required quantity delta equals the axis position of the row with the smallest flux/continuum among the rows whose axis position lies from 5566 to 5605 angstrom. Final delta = 5600.77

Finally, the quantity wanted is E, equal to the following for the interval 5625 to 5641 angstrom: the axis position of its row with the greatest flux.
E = 5626.62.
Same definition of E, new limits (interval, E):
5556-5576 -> 5564.77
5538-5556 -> 5544.31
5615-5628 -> 5626.62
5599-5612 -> 5611.09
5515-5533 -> 5521.38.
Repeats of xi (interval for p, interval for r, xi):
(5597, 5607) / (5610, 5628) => 48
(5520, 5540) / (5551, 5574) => 57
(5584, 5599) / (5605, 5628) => 36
